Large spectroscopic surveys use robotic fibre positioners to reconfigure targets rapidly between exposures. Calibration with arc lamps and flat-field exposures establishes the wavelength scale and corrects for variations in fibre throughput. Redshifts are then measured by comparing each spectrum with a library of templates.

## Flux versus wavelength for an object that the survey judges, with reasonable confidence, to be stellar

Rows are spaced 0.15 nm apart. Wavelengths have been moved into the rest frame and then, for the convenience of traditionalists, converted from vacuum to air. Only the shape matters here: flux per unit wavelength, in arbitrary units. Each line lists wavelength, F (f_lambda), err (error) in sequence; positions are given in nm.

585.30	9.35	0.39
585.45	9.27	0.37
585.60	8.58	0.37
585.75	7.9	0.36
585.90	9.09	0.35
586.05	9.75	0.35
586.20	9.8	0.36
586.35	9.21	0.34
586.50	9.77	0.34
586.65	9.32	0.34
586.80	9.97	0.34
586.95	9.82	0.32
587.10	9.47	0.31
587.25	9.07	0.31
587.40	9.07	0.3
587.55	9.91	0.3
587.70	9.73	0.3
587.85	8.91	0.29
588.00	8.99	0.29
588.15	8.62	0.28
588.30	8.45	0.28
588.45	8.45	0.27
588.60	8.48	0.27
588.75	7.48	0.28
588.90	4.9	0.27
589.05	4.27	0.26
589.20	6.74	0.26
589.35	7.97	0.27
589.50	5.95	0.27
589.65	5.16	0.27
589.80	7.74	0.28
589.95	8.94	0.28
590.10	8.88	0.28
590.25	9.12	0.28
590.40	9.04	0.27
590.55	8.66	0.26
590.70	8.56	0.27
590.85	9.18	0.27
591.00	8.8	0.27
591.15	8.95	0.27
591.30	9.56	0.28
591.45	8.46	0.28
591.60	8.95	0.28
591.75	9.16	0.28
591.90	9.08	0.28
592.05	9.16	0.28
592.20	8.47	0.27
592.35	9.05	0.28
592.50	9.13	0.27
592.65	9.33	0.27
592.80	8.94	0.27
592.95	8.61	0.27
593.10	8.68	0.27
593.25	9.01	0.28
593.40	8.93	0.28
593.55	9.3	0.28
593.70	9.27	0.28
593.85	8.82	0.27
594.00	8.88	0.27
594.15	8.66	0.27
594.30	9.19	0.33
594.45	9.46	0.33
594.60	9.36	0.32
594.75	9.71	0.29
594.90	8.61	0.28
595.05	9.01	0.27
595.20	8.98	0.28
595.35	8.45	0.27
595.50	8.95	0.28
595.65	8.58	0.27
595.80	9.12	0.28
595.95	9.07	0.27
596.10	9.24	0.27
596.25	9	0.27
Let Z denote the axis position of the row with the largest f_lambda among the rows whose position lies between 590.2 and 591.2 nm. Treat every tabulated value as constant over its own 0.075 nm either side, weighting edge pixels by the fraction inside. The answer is 590.85 nm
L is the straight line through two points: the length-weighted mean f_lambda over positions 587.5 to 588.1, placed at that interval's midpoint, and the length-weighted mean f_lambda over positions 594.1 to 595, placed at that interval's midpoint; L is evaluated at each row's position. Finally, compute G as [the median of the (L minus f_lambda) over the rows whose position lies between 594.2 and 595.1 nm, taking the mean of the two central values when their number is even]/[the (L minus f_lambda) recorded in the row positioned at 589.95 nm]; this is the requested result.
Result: -0.3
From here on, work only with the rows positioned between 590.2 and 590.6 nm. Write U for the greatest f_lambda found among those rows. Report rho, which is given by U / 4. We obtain 2.28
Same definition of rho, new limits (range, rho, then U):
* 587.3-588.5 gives 2.48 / 9.91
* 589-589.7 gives 1.99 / 7.97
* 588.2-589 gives 2.12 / 8.48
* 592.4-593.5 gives 2.33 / 9.33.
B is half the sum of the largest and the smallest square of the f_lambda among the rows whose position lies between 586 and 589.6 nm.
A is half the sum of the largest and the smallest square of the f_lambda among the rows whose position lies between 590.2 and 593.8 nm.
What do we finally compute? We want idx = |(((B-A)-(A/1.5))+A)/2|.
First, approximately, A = 81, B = 59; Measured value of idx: 2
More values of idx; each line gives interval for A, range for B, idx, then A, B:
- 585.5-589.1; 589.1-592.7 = 10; 59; 59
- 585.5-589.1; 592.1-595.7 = 22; 59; 83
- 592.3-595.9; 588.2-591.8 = 0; 83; 55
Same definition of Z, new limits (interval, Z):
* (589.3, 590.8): 590.25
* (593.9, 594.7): 594.45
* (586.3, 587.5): 586.80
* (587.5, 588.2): 587.55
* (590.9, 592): 591.30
